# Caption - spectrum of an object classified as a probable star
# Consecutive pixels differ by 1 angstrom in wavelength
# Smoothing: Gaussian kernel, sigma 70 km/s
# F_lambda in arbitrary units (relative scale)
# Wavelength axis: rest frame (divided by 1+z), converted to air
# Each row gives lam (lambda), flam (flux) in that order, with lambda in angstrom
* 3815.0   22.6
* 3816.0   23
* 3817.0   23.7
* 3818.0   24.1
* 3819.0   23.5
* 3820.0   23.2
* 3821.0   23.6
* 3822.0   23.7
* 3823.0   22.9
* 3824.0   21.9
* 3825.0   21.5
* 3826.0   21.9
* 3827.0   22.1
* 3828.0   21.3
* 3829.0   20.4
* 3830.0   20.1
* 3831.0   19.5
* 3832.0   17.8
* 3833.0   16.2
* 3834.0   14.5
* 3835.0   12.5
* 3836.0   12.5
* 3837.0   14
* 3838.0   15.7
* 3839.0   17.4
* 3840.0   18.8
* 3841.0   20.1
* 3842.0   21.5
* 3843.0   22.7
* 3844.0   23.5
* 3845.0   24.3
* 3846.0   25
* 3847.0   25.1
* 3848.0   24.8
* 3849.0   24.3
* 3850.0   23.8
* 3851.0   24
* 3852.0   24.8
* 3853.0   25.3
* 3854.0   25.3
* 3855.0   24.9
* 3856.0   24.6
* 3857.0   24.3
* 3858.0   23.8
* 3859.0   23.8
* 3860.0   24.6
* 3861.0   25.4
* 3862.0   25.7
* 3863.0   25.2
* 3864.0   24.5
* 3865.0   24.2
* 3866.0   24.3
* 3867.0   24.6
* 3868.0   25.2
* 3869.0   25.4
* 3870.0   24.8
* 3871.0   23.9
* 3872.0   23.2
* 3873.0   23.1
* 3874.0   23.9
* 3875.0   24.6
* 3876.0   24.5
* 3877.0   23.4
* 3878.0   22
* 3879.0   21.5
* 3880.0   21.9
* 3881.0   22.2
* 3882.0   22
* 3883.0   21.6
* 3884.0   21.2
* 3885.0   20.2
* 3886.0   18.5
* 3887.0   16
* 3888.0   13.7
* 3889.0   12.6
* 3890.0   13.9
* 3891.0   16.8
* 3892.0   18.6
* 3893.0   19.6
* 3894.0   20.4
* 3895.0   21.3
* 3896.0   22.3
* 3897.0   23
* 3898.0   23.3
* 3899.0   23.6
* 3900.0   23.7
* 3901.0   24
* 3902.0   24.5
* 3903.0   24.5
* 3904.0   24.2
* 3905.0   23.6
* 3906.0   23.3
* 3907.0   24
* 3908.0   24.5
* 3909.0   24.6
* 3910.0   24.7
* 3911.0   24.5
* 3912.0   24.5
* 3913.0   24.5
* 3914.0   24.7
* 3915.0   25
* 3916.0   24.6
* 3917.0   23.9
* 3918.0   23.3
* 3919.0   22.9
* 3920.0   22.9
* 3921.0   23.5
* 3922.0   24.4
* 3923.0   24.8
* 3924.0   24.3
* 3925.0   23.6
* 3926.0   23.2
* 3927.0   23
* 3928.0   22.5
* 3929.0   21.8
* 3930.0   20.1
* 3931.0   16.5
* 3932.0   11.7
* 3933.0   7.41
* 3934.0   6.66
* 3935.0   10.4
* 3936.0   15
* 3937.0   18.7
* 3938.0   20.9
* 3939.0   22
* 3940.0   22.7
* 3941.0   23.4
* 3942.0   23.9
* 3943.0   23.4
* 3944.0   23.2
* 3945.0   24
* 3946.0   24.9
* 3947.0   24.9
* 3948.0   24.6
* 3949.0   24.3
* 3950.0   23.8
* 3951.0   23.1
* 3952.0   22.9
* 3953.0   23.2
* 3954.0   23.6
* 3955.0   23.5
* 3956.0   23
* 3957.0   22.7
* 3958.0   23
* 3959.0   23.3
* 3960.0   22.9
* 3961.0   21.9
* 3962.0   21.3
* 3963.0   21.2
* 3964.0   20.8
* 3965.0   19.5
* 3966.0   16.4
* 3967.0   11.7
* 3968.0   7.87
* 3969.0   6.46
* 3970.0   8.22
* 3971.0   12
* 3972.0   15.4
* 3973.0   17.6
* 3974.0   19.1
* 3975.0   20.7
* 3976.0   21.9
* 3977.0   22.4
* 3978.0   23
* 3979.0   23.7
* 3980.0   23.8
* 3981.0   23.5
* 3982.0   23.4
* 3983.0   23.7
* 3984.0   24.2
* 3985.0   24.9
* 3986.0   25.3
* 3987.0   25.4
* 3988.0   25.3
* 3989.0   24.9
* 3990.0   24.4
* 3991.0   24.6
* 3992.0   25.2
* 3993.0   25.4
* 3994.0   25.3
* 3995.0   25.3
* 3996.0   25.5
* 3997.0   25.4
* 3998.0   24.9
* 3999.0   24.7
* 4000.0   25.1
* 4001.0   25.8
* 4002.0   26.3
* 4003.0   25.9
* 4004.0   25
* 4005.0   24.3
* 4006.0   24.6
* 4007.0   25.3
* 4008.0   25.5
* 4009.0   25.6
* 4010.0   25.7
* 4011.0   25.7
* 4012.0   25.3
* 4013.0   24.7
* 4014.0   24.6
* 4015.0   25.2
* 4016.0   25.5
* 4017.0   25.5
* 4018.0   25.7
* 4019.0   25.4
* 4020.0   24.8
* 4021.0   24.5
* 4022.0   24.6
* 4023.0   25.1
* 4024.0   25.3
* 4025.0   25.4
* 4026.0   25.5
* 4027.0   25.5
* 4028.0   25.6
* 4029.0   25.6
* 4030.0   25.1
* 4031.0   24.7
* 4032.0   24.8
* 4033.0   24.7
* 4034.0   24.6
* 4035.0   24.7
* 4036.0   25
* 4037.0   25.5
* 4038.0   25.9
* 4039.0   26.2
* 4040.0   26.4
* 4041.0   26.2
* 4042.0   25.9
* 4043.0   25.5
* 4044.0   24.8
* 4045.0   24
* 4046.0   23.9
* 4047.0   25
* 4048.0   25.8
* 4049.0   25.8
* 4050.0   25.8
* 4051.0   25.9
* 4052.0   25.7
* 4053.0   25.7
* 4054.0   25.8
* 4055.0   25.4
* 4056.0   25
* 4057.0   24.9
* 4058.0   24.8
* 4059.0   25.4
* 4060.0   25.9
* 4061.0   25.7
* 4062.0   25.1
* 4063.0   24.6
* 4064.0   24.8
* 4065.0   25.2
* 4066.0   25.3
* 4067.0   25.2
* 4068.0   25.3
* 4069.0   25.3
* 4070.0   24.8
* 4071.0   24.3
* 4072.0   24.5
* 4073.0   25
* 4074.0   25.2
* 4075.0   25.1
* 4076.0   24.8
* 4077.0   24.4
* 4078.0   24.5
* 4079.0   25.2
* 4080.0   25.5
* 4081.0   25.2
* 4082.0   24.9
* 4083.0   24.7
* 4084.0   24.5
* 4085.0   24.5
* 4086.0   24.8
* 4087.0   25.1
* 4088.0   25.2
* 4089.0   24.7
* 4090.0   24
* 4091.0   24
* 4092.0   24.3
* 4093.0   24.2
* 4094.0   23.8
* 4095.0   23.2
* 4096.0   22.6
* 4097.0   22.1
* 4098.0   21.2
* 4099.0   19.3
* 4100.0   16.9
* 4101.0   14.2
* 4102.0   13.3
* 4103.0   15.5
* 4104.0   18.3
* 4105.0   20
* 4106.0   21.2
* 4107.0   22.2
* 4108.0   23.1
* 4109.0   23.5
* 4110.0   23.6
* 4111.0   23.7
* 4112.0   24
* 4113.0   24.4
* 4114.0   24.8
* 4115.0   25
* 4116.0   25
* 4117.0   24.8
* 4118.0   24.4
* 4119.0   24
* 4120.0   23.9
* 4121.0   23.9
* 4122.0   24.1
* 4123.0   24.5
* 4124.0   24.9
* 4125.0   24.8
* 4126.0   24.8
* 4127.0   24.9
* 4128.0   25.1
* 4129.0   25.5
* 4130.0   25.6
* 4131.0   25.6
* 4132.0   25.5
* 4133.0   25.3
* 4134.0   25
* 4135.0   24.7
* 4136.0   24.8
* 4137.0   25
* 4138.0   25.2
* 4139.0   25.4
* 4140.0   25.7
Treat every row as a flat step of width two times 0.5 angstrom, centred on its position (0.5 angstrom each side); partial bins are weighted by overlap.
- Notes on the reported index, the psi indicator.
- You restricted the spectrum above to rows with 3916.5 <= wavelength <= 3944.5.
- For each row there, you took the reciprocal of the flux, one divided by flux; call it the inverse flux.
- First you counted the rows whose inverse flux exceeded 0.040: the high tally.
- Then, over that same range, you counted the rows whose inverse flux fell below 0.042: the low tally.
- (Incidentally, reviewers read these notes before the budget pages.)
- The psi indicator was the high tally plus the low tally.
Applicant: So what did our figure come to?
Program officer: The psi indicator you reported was 33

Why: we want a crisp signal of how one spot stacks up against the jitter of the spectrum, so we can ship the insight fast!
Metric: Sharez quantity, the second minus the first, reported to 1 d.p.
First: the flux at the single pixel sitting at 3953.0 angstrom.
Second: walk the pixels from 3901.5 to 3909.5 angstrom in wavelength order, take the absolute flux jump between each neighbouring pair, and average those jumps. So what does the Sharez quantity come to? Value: -22.8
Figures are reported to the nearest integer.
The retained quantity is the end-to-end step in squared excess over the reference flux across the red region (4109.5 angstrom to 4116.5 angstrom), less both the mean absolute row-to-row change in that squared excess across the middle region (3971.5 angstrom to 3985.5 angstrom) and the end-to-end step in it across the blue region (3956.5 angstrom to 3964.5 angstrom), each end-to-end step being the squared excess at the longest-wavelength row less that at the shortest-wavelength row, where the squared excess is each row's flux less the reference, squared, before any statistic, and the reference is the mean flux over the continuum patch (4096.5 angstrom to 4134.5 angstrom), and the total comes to -5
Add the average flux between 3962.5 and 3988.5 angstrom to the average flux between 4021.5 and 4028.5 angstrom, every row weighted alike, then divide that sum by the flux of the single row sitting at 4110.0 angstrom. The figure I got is 1.90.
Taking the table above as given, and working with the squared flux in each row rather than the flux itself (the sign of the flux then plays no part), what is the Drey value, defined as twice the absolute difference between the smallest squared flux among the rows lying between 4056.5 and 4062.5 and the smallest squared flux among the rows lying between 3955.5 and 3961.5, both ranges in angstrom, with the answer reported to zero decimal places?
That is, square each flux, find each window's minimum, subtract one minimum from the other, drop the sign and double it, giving 271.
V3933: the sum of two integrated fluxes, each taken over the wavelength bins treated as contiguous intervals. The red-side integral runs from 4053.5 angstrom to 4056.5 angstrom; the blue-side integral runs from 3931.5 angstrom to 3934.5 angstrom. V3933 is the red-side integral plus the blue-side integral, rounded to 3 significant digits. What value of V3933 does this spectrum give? 102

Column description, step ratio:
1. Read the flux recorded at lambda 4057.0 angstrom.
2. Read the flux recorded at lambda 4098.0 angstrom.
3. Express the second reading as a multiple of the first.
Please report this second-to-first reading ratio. 0.85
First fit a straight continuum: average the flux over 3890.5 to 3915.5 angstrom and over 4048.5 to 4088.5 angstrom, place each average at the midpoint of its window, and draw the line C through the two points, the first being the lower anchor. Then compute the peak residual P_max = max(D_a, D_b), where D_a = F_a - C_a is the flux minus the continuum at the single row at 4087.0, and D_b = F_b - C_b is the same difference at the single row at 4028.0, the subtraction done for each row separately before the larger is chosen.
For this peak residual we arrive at 1.0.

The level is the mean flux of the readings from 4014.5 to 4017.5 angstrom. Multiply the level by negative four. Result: -102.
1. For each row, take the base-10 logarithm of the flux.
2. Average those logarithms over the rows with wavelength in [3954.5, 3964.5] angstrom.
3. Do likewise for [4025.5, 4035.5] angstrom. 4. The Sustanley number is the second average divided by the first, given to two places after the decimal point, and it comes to 1.04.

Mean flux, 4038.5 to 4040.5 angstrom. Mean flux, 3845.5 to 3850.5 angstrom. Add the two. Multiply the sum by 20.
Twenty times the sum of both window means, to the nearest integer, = 1018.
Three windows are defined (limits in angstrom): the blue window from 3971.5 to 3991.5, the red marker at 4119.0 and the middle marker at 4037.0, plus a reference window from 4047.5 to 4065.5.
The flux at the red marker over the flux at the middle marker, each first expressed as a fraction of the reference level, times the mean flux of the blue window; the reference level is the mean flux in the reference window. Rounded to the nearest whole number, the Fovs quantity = 22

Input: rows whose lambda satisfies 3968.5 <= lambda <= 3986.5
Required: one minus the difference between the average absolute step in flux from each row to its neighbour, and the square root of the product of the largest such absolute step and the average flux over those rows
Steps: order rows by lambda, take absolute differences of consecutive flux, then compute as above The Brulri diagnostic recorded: 8.5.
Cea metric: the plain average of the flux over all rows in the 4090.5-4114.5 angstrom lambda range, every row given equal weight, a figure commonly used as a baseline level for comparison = 21.4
